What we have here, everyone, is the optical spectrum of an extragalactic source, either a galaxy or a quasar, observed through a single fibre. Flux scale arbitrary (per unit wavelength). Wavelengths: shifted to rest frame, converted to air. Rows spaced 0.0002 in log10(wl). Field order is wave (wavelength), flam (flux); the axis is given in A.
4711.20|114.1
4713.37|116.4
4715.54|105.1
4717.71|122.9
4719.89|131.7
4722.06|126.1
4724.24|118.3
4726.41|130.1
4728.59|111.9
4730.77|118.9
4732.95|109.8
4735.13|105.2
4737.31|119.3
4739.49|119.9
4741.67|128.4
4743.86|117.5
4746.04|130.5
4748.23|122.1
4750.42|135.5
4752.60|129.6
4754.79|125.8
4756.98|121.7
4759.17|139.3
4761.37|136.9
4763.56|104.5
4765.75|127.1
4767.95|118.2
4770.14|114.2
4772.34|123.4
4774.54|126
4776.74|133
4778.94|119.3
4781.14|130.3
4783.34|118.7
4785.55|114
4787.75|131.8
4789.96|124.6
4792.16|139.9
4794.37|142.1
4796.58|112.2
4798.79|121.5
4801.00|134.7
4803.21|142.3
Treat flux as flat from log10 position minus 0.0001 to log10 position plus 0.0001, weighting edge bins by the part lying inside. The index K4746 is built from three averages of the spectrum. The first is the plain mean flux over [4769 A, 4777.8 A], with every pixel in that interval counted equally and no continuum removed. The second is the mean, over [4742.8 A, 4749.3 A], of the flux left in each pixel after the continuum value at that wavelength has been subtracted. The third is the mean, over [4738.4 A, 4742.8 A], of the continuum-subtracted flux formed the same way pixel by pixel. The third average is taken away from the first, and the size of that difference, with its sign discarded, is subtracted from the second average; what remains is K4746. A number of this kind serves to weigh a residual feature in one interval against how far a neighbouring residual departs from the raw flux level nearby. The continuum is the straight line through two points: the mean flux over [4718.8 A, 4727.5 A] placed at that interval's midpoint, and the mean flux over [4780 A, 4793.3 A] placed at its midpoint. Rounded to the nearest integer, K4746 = -130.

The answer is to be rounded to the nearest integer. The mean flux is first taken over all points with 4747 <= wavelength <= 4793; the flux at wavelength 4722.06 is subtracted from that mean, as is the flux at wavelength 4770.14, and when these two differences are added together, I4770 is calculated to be 11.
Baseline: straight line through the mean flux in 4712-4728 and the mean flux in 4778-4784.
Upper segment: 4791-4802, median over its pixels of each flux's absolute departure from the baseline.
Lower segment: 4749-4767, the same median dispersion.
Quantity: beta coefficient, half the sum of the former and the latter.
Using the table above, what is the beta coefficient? 11.0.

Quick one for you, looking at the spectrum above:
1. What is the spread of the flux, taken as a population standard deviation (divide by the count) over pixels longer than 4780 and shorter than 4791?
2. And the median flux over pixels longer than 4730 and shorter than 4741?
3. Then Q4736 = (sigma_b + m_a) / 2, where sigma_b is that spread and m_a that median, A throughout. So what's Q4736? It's 63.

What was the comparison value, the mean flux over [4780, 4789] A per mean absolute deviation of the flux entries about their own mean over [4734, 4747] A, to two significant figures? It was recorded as 20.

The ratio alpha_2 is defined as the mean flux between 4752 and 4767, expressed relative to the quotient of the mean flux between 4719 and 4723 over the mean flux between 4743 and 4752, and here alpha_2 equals 124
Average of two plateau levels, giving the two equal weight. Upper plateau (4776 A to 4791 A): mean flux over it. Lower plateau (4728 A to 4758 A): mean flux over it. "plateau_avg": 123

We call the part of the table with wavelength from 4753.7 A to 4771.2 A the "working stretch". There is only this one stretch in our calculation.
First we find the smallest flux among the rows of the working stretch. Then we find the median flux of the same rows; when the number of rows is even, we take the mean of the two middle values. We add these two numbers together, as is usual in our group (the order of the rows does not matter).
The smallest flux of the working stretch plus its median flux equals 228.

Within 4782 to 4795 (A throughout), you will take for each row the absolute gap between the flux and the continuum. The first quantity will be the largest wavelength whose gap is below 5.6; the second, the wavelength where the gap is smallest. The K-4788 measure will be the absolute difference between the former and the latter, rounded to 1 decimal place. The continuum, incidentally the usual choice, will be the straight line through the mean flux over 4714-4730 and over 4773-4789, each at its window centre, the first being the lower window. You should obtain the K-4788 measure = 0.0 A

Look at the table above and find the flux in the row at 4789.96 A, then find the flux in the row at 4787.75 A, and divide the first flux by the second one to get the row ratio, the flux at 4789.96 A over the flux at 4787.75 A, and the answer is 0.95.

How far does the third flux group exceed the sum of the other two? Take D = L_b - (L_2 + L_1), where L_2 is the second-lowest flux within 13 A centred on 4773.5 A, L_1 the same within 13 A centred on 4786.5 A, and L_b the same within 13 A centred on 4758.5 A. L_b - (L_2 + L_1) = -115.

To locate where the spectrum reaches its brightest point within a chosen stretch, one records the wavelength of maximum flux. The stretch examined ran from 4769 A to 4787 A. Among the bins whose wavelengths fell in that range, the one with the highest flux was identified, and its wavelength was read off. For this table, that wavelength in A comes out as 4776.74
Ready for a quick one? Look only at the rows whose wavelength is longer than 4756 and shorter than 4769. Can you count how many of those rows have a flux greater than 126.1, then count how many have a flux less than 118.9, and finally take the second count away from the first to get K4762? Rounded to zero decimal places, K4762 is 1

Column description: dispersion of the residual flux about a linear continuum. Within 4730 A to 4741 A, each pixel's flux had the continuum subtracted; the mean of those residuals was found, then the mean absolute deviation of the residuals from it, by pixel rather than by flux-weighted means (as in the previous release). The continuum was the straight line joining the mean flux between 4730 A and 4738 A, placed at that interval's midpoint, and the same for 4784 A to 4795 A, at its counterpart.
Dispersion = 5.4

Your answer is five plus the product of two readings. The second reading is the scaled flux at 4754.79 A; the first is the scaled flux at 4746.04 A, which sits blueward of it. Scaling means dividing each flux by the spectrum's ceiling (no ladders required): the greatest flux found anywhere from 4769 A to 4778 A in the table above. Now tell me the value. 5.93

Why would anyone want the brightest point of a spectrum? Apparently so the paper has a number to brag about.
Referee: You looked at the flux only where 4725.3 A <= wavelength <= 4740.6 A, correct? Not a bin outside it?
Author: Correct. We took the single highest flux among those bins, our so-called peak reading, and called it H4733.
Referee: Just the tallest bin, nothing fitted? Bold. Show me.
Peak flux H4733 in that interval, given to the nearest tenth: 130.1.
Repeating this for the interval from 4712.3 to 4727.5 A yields 131.7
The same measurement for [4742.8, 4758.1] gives 135.5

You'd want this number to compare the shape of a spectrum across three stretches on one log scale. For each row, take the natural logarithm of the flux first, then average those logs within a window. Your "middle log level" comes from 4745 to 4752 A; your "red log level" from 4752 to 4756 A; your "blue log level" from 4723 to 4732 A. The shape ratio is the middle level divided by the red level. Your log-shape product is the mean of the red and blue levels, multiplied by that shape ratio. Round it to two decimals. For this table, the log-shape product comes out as 4.83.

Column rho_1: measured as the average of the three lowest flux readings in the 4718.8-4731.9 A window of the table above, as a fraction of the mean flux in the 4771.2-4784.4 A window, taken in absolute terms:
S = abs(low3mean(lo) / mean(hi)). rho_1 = 0.930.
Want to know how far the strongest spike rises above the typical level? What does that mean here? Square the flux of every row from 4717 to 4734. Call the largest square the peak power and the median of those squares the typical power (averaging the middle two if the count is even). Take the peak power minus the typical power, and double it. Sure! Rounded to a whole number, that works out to 5448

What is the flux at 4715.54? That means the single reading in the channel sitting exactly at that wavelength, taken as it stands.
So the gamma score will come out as 105.1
